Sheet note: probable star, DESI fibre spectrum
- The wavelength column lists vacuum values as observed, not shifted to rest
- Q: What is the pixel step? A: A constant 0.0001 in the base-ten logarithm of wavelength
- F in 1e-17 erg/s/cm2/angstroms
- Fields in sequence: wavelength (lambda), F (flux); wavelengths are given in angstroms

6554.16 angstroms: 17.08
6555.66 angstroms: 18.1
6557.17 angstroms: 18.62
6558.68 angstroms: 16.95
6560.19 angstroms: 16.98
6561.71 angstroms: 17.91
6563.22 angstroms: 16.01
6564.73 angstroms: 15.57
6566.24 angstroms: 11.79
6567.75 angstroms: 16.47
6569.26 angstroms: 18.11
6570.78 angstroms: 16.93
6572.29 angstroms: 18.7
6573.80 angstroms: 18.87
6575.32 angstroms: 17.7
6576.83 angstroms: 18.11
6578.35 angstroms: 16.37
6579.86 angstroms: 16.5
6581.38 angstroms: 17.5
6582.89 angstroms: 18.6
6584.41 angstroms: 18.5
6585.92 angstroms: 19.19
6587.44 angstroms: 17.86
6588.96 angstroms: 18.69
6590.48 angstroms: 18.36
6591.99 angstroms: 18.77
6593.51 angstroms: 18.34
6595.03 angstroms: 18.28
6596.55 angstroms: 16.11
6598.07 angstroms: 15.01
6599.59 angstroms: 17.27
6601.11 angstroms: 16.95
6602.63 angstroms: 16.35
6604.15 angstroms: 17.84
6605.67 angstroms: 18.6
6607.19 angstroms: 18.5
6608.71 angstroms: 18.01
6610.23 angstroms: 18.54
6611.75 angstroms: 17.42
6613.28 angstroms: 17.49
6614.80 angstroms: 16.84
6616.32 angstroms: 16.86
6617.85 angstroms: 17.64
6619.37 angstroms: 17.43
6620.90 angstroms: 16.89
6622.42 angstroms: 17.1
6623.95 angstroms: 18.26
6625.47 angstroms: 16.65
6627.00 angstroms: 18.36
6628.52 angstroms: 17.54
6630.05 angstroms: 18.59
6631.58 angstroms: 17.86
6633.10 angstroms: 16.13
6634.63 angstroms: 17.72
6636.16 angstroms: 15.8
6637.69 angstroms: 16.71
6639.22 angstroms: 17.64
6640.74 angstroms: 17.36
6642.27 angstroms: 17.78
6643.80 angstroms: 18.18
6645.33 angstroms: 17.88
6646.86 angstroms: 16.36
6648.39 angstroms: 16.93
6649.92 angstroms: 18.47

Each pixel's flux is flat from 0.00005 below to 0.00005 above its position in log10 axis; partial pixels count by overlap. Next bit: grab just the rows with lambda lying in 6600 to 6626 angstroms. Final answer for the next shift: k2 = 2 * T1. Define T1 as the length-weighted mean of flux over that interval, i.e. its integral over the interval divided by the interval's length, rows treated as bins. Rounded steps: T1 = 17.5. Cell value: 35.0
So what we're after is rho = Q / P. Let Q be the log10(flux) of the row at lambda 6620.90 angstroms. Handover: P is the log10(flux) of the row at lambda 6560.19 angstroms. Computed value 1.00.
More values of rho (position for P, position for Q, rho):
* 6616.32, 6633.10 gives 0.98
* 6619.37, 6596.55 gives 0.97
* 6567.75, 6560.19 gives 1.01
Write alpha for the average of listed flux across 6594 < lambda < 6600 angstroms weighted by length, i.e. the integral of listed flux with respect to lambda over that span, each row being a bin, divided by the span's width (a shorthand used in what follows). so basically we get 16.7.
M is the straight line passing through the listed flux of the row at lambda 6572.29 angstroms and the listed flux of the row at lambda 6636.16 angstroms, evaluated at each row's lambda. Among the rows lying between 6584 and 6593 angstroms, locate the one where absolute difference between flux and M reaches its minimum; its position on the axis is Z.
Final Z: 6587.44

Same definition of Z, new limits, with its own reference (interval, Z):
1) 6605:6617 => 6614.80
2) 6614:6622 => 6614.80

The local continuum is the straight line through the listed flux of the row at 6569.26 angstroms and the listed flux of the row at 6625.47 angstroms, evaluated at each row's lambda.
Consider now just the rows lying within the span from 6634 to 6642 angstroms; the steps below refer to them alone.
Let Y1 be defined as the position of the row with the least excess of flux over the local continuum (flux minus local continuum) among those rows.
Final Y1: 6636.16 angstroms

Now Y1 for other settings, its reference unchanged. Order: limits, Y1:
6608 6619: 6614.80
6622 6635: 6633.10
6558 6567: 6566.24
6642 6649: 6646.86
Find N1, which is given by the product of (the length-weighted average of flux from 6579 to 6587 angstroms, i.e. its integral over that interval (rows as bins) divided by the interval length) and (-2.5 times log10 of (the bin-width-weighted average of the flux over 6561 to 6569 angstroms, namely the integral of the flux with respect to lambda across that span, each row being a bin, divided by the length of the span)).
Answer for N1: -53.9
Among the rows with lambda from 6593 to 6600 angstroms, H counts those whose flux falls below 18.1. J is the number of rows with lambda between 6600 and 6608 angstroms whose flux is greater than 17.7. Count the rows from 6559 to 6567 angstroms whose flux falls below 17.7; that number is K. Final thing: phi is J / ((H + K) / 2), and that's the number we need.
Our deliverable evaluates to 0.86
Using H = 3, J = 3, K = 4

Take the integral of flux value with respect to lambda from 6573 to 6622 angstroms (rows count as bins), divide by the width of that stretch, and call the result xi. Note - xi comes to 17.66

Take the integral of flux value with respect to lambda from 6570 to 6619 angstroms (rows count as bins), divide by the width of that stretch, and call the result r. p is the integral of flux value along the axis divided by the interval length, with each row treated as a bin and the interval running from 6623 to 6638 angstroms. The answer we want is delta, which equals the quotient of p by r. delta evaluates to 0.98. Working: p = 17.4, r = 17.7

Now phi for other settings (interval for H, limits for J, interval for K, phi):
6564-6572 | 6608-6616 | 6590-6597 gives 0.80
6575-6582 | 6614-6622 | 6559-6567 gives 0.00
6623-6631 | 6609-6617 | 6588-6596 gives 1.00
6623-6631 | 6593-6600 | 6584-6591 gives 2.00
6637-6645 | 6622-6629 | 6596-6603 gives 0.44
